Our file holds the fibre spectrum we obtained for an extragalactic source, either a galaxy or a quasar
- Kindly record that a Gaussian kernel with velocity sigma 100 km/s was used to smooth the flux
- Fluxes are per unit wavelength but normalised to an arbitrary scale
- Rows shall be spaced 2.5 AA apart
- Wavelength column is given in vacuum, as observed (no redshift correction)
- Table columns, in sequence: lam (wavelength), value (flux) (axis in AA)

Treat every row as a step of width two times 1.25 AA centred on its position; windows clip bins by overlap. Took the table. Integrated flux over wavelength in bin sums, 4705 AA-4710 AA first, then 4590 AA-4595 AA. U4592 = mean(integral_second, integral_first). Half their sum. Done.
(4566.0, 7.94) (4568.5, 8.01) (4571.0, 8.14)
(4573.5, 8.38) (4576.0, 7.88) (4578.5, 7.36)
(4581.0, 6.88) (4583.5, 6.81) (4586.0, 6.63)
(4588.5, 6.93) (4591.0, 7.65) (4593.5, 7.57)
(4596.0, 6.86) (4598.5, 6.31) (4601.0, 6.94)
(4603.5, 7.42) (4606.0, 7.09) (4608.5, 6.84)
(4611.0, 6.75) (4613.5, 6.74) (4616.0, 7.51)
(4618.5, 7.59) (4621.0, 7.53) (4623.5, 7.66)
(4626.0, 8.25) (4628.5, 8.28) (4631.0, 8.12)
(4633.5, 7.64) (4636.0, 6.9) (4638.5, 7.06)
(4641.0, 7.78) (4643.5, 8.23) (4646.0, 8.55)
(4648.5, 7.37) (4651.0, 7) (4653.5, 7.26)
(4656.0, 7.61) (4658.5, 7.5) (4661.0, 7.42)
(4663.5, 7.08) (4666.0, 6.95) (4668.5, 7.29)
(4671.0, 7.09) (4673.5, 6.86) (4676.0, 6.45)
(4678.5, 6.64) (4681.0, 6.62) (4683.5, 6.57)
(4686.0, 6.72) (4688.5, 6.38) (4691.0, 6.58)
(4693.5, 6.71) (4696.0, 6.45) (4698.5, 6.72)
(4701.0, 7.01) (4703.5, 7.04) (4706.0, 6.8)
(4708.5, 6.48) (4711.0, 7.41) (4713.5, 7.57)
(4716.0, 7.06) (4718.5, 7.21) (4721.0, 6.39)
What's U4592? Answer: 35.6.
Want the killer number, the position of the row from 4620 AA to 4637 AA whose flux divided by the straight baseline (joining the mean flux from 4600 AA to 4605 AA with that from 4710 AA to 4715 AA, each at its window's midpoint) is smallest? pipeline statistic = 4636.0 AA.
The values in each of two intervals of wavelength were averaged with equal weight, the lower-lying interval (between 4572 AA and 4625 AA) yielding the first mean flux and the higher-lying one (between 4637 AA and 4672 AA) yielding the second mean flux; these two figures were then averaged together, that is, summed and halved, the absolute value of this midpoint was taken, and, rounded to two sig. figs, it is 7.3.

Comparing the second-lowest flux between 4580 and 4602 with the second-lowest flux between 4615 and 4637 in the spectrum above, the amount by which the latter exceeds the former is 0.9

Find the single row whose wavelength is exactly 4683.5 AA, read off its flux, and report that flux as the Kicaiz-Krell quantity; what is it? 6.57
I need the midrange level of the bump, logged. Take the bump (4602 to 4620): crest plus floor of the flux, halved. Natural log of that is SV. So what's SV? 1.97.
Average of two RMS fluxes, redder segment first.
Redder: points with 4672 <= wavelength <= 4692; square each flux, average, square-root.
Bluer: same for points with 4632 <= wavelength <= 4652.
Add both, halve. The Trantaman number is 7.1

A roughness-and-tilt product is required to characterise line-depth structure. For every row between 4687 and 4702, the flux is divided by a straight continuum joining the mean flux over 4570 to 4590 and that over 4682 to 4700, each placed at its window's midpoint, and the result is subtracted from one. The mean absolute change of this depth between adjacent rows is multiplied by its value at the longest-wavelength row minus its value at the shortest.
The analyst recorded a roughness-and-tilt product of -0.0040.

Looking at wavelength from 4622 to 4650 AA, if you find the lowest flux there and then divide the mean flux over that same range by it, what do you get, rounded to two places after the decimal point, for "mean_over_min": 1.13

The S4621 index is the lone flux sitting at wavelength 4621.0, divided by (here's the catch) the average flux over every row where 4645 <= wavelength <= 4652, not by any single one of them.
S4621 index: 0.99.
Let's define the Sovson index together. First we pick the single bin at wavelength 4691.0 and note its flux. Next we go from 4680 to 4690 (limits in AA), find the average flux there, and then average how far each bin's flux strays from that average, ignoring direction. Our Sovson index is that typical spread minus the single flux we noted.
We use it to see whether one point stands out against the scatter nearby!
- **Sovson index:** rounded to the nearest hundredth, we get -6.48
